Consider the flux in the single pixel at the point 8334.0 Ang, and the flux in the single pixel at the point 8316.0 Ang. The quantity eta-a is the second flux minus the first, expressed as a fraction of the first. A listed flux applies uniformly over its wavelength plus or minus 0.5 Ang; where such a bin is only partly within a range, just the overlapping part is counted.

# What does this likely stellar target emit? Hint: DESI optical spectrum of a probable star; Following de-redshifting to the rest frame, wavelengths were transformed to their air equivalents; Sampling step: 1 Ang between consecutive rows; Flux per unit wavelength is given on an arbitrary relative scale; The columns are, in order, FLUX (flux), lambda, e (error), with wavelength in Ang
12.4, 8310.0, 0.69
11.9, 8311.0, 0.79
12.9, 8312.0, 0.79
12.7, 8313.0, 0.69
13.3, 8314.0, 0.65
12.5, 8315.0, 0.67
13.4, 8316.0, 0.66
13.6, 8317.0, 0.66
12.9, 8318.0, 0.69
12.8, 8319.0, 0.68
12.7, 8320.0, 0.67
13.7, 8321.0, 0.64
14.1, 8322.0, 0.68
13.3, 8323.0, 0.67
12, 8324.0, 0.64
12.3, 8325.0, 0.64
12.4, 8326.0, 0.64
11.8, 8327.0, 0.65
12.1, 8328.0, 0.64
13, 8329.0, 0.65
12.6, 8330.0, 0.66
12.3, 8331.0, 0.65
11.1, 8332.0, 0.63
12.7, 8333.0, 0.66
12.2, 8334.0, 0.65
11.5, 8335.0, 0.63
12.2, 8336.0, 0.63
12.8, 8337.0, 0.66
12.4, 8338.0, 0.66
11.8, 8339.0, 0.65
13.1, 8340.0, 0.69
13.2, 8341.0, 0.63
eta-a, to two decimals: 0.10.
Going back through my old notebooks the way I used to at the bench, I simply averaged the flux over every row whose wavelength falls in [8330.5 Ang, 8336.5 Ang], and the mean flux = 12.0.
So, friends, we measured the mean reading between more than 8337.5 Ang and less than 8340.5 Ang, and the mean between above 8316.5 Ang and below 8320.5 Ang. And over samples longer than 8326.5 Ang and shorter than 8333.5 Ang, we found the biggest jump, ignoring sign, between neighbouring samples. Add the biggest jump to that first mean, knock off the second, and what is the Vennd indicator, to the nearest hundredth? 1.03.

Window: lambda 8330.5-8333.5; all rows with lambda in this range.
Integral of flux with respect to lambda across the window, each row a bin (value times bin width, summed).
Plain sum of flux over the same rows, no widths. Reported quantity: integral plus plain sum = 72.2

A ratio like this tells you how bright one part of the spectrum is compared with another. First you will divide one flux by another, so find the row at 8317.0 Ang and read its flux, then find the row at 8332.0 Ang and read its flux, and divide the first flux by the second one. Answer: 1.23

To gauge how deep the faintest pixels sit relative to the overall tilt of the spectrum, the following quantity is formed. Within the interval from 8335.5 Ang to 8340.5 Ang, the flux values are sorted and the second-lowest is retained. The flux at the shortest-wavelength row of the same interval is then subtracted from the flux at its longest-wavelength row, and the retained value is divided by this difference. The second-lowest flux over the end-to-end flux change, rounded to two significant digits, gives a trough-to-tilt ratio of 14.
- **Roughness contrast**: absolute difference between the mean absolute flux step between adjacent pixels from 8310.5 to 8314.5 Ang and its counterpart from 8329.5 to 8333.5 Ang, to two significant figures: 0.43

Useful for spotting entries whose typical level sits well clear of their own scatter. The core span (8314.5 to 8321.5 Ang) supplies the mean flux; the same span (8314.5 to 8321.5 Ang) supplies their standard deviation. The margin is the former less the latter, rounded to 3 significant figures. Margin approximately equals 12.6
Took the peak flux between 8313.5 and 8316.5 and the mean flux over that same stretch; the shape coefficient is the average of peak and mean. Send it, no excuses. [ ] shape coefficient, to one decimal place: 13.2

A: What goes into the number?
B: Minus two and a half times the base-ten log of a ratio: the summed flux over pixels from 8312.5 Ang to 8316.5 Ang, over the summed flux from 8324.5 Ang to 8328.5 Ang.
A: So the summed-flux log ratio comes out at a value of -0.071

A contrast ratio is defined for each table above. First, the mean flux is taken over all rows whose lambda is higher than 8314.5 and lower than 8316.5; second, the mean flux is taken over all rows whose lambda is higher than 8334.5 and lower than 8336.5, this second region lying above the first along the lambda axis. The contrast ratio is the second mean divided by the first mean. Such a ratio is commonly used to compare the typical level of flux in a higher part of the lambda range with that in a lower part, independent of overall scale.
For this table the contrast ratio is 0.92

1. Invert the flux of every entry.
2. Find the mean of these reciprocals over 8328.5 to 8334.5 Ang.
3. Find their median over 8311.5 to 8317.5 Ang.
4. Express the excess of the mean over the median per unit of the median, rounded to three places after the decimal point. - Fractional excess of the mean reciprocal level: 0.066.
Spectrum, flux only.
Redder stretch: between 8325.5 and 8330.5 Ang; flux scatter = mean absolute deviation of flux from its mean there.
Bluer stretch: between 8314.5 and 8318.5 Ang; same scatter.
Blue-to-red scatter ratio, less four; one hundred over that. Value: -35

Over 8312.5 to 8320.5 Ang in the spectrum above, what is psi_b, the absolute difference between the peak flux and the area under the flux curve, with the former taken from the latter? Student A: 90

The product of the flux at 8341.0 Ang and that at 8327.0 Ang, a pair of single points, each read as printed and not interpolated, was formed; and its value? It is 156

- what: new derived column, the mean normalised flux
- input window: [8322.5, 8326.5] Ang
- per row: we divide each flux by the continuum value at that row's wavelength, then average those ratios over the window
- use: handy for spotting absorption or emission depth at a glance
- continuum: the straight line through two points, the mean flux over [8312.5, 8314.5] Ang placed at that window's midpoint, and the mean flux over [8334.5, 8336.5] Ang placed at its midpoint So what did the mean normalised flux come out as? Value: 1.01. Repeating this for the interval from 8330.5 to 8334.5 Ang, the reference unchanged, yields 1.01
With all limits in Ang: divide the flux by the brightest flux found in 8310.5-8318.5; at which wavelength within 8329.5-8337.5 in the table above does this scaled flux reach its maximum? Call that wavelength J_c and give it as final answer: 8337.0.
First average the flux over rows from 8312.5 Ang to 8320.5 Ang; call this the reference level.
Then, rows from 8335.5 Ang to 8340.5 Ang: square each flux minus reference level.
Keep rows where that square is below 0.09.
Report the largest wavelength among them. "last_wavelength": 8340.0 Ang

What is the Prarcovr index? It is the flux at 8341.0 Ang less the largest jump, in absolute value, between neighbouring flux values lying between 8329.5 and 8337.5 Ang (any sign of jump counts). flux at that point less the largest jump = 11.6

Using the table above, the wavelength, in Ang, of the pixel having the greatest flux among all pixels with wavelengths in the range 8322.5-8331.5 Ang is 8323.0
